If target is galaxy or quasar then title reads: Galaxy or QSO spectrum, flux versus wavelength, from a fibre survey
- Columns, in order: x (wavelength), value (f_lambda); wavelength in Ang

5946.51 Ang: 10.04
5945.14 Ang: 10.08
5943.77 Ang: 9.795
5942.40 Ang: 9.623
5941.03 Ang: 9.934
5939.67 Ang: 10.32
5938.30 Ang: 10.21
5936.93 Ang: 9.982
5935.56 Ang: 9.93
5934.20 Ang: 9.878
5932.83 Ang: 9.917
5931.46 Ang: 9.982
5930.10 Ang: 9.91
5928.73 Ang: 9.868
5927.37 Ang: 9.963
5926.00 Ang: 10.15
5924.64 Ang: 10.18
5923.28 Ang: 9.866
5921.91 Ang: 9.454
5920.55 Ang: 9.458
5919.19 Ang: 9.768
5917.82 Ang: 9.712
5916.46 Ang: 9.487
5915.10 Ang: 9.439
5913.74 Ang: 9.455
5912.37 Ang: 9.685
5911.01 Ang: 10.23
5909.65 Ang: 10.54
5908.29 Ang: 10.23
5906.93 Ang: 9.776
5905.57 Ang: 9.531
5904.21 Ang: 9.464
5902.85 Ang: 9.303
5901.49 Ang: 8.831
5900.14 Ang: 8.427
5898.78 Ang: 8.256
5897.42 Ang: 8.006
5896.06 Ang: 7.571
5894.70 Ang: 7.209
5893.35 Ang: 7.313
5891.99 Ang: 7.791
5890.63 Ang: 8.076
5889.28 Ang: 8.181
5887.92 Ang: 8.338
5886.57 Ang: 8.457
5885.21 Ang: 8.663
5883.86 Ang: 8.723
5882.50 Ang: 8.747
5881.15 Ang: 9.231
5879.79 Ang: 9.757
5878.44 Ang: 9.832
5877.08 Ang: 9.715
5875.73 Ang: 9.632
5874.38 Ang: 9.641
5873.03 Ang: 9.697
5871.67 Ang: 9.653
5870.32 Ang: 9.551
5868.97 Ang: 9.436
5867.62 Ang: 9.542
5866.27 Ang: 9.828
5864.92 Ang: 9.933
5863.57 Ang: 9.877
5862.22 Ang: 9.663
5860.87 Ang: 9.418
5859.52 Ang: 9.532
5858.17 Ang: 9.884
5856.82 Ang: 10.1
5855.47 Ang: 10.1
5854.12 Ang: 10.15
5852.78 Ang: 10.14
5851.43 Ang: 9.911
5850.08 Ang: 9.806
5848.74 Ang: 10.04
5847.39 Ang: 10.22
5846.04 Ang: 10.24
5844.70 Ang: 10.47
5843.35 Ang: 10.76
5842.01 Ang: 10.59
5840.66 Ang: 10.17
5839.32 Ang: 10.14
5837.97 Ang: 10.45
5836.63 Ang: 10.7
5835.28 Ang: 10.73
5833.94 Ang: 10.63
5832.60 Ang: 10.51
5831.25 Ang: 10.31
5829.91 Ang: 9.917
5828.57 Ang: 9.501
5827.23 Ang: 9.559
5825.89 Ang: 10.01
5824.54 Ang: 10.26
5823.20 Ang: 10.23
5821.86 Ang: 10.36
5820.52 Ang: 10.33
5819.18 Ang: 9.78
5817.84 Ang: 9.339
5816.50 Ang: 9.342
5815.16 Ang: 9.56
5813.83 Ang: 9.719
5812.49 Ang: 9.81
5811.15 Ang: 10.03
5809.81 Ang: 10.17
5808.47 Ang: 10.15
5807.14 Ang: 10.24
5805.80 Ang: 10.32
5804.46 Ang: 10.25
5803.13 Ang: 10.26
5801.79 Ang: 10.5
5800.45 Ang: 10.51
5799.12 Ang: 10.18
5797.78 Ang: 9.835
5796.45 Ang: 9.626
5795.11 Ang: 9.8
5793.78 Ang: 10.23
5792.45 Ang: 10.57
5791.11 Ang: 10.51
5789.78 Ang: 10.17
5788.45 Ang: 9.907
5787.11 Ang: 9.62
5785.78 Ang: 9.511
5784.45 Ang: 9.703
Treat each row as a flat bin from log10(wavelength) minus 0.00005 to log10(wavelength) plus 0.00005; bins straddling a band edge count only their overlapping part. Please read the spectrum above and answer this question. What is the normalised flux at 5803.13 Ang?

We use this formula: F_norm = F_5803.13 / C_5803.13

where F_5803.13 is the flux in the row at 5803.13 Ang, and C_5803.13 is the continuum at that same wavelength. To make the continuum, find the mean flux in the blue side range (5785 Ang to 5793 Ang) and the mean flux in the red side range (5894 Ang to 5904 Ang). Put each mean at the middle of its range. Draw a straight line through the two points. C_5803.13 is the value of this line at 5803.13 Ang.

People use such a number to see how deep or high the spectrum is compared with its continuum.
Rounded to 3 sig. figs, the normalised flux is 1.05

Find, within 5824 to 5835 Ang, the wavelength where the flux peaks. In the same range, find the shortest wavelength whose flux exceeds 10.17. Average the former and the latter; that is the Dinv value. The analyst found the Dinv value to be 5829.2 Ang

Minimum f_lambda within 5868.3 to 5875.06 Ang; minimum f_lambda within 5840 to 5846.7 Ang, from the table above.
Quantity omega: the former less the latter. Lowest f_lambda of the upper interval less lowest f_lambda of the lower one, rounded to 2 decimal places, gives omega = -0.73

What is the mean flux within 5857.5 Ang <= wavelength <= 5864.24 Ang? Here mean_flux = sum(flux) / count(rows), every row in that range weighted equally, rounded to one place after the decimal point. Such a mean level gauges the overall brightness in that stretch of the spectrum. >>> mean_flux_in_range 9.7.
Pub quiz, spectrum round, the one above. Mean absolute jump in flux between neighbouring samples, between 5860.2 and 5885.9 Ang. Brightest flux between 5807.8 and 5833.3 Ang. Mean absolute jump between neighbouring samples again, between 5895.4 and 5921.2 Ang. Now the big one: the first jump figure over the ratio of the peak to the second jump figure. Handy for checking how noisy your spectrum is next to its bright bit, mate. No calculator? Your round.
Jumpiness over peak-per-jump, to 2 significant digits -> 0.0037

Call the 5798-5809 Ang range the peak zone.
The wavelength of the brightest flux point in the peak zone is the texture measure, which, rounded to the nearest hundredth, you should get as 5800.45 Ang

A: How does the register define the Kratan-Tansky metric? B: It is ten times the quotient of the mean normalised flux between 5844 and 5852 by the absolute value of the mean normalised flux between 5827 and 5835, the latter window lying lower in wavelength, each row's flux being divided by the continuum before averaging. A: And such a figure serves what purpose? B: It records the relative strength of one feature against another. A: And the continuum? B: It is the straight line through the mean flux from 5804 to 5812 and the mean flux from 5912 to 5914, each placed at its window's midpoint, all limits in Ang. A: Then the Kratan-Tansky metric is 10.1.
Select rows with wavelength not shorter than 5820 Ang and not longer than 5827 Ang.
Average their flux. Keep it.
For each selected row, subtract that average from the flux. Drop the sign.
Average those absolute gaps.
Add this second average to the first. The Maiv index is 10.3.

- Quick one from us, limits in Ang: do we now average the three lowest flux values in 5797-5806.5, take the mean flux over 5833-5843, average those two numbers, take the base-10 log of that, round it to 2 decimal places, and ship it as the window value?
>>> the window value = 1.01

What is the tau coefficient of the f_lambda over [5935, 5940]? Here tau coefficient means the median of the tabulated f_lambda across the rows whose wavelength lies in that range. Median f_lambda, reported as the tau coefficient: 10.1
